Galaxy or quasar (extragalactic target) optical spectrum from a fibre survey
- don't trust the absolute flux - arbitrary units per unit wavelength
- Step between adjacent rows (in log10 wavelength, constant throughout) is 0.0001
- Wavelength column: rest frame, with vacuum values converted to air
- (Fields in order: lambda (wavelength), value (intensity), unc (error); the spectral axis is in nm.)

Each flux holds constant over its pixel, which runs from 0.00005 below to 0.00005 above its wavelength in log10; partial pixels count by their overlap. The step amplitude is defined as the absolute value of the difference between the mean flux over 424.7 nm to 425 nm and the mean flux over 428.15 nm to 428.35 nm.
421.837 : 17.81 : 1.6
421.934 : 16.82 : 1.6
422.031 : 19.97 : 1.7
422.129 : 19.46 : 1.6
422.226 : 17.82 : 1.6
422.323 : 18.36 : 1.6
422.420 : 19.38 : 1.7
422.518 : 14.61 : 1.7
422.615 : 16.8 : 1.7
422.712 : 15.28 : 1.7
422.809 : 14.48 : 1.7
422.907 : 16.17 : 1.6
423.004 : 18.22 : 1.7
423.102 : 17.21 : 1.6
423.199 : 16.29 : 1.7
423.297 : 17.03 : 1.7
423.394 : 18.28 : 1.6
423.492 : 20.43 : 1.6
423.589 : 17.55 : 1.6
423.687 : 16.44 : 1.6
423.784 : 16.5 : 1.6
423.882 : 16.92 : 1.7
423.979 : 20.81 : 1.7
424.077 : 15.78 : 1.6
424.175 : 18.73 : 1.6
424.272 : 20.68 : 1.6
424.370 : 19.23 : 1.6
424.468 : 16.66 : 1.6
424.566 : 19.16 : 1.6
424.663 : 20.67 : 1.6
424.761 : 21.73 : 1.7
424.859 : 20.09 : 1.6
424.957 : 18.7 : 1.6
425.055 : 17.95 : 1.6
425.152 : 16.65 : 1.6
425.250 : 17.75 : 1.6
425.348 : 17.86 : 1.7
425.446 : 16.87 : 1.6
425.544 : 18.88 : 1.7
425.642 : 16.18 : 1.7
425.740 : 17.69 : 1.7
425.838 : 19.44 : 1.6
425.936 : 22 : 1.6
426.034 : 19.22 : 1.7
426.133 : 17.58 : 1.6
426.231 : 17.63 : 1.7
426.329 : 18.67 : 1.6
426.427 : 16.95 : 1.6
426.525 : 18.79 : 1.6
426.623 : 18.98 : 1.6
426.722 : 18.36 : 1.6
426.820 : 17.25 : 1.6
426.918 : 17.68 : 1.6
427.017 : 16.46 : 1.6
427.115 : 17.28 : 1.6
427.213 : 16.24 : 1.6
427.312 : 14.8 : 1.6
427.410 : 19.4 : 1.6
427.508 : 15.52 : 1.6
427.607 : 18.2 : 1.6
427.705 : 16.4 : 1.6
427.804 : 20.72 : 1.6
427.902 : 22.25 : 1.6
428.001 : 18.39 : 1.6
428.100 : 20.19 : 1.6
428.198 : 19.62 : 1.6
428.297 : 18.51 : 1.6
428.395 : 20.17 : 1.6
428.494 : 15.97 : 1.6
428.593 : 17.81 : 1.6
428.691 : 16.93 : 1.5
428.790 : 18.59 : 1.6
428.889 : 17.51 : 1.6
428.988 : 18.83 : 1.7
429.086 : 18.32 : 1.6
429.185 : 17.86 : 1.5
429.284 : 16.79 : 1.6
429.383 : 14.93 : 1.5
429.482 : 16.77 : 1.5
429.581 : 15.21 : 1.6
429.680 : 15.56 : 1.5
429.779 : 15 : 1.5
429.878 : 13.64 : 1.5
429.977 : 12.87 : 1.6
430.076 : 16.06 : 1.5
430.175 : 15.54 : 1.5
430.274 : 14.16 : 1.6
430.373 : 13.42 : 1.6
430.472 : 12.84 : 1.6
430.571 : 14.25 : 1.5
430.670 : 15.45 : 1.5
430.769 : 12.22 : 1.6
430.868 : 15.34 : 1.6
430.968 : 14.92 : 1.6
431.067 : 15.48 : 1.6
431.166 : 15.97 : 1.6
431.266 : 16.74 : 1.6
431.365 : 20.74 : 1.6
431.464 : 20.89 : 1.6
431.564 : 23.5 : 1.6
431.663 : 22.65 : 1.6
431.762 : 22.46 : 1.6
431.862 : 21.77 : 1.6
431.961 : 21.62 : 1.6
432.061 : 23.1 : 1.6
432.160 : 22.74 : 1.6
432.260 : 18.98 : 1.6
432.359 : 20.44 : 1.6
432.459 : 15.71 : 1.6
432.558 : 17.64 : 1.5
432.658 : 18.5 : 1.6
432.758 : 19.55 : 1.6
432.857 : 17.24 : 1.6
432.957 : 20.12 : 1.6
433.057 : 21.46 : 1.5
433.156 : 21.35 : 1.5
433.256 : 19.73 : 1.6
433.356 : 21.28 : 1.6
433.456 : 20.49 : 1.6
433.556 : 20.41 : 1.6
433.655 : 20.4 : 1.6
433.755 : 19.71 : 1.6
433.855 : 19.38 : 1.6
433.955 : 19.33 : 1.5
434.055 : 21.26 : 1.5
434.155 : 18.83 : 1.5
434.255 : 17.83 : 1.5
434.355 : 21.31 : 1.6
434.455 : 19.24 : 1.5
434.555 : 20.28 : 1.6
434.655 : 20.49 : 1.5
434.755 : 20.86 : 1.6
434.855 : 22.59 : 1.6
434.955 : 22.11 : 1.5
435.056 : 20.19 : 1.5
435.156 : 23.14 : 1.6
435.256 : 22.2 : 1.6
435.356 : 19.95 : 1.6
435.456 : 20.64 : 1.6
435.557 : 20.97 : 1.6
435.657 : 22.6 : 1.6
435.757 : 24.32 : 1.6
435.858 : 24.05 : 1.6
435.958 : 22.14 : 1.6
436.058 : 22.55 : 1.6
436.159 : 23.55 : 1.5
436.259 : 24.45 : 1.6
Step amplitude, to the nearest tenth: 1.1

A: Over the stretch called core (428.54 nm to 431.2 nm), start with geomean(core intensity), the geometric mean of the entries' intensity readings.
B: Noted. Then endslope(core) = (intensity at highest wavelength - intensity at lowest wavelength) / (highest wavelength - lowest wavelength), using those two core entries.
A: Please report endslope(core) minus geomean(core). -16.3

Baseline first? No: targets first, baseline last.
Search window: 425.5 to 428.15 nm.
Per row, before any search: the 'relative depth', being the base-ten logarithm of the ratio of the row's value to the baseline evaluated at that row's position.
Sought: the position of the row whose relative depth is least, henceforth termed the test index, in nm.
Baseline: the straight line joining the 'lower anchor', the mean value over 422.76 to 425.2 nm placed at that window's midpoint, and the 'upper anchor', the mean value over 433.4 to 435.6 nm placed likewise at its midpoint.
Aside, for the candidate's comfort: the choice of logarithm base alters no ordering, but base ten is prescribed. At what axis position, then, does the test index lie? 427.312 nm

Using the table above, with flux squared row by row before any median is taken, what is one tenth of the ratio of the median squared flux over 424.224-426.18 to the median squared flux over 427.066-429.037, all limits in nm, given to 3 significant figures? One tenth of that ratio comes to 0.105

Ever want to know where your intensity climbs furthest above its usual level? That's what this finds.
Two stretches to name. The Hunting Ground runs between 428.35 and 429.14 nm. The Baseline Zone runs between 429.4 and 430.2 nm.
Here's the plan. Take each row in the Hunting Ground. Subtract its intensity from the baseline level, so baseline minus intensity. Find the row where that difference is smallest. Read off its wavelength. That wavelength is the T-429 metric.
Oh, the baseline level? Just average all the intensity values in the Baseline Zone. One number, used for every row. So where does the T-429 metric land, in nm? 428.395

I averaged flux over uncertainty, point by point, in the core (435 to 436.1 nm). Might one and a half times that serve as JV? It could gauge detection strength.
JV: 20.8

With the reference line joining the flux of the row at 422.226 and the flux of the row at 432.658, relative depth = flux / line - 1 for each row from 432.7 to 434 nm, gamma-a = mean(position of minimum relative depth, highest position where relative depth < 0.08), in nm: 433.41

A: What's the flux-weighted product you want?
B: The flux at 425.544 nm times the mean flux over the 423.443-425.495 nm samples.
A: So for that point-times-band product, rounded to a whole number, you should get 348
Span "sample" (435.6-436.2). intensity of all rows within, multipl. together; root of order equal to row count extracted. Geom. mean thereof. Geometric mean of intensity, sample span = 23.2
